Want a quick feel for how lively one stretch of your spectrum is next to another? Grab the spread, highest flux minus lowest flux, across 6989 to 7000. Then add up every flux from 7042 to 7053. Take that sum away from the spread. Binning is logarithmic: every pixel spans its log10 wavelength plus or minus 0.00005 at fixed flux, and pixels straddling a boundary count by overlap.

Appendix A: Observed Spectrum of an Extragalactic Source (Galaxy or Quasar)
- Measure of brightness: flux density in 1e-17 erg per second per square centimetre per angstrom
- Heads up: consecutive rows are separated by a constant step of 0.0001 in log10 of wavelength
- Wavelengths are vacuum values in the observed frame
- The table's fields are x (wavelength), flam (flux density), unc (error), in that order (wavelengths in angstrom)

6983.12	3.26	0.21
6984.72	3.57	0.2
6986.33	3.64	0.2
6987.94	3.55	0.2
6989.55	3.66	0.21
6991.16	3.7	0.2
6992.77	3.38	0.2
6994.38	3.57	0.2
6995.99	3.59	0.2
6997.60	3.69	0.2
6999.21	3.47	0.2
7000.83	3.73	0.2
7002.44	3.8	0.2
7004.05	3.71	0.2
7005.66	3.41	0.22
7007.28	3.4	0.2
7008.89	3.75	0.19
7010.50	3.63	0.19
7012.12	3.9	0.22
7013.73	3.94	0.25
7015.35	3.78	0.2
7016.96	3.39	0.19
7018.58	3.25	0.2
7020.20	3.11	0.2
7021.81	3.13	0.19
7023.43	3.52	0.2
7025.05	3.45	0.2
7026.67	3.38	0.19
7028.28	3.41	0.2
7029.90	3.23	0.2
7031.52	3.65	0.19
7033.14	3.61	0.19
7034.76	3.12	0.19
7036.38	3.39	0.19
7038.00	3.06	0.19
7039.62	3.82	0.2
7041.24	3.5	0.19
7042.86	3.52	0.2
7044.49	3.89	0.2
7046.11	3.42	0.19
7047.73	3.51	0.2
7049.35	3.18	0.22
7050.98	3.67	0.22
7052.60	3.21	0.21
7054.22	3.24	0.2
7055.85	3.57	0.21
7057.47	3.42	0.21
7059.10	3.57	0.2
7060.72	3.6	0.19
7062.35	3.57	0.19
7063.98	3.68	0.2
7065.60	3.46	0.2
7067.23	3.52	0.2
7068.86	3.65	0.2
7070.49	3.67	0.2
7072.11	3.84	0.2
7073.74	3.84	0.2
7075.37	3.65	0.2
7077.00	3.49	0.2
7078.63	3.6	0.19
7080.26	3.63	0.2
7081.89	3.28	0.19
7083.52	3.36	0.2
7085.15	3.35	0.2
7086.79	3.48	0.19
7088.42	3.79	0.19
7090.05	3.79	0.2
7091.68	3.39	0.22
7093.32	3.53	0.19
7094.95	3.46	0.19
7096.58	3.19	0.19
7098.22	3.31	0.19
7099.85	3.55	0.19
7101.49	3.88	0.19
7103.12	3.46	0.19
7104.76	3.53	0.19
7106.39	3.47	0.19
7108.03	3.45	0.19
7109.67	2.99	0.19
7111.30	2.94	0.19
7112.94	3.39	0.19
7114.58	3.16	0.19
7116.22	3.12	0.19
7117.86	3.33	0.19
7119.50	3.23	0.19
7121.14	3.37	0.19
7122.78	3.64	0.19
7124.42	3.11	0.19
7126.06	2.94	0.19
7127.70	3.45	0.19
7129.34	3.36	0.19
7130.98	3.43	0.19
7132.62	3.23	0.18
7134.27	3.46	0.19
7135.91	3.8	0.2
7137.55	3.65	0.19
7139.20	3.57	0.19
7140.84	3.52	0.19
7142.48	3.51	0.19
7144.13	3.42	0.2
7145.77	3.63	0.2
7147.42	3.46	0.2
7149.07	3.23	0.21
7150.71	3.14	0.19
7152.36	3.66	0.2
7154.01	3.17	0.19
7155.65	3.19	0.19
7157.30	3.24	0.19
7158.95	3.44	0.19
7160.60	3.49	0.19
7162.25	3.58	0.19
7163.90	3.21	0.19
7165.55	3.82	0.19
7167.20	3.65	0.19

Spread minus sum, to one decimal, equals -24.1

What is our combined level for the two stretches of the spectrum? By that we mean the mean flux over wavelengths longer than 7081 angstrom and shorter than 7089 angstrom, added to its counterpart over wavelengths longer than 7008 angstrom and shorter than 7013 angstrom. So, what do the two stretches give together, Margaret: 7.2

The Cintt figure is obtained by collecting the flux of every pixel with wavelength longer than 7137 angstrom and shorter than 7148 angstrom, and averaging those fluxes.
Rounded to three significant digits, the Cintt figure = 3.54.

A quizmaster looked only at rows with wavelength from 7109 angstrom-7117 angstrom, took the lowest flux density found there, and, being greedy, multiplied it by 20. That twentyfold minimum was 59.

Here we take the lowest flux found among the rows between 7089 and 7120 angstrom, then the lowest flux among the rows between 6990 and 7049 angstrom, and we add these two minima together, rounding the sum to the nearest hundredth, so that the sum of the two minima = 6.00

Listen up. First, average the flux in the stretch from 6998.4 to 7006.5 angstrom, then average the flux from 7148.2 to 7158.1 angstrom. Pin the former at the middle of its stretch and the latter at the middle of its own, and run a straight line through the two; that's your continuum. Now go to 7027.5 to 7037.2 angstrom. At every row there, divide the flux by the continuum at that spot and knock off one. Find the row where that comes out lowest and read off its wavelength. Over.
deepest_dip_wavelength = 7034.76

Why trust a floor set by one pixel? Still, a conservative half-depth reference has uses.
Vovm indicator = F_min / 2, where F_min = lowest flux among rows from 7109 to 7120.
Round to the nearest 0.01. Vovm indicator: 1.47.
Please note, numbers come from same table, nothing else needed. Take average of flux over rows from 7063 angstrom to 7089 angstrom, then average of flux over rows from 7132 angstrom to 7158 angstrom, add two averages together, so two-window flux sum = 7.01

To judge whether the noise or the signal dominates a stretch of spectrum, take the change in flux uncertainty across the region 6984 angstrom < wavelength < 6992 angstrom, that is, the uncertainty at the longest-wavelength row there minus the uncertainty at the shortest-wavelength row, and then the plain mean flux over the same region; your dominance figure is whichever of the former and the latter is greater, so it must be 3.62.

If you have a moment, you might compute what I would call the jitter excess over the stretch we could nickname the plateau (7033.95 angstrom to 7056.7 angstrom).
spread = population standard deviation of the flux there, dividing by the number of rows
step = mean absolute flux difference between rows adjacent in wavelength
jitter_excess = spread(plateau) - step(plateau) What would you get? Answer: -0.083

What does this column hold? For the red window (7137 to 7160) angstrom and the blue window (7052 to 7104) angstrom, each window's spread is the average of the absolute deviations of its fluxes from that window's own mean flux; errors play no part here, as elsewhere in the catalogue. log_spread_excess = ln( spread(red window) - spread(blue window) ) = -4.5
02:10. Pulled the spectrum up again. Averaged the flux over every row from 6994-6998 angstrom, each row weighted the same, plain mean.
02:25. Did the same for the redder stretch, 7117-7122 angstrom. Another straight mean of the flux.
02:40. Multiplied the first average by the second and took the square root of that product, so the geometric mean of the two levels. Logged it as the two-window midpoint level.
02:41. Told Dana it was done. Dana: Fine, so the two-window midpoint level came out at 3.46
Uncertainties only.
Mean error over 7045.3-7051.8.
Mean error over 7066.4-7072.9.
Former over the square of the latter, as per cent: 519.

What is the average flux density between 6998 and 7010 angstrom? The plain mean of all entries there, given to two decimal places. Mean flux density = 3.61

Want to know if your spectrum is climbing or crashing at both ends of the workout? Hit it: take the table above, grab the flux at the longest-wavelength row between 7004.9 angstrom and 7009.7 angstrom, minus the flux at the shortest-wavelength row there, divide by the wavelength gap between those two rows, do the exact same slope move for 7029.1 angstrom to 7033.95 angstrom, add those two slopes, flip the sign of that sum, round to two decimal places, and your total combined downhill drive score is -0.22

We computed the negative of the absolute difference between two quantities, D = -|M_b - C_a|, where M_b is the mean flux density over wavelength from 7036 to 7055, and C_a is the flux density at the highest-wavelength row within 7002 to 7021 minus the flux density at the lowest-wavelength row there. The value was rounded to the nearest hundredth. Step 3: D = -4.14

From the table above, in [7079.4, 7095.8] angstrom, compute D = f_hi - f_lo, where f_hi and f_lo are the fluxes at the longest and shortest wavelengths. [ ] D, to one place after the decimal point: -0.2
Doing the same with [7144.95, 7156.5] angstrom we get -0.4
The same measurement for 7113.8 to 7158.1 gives 0.1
